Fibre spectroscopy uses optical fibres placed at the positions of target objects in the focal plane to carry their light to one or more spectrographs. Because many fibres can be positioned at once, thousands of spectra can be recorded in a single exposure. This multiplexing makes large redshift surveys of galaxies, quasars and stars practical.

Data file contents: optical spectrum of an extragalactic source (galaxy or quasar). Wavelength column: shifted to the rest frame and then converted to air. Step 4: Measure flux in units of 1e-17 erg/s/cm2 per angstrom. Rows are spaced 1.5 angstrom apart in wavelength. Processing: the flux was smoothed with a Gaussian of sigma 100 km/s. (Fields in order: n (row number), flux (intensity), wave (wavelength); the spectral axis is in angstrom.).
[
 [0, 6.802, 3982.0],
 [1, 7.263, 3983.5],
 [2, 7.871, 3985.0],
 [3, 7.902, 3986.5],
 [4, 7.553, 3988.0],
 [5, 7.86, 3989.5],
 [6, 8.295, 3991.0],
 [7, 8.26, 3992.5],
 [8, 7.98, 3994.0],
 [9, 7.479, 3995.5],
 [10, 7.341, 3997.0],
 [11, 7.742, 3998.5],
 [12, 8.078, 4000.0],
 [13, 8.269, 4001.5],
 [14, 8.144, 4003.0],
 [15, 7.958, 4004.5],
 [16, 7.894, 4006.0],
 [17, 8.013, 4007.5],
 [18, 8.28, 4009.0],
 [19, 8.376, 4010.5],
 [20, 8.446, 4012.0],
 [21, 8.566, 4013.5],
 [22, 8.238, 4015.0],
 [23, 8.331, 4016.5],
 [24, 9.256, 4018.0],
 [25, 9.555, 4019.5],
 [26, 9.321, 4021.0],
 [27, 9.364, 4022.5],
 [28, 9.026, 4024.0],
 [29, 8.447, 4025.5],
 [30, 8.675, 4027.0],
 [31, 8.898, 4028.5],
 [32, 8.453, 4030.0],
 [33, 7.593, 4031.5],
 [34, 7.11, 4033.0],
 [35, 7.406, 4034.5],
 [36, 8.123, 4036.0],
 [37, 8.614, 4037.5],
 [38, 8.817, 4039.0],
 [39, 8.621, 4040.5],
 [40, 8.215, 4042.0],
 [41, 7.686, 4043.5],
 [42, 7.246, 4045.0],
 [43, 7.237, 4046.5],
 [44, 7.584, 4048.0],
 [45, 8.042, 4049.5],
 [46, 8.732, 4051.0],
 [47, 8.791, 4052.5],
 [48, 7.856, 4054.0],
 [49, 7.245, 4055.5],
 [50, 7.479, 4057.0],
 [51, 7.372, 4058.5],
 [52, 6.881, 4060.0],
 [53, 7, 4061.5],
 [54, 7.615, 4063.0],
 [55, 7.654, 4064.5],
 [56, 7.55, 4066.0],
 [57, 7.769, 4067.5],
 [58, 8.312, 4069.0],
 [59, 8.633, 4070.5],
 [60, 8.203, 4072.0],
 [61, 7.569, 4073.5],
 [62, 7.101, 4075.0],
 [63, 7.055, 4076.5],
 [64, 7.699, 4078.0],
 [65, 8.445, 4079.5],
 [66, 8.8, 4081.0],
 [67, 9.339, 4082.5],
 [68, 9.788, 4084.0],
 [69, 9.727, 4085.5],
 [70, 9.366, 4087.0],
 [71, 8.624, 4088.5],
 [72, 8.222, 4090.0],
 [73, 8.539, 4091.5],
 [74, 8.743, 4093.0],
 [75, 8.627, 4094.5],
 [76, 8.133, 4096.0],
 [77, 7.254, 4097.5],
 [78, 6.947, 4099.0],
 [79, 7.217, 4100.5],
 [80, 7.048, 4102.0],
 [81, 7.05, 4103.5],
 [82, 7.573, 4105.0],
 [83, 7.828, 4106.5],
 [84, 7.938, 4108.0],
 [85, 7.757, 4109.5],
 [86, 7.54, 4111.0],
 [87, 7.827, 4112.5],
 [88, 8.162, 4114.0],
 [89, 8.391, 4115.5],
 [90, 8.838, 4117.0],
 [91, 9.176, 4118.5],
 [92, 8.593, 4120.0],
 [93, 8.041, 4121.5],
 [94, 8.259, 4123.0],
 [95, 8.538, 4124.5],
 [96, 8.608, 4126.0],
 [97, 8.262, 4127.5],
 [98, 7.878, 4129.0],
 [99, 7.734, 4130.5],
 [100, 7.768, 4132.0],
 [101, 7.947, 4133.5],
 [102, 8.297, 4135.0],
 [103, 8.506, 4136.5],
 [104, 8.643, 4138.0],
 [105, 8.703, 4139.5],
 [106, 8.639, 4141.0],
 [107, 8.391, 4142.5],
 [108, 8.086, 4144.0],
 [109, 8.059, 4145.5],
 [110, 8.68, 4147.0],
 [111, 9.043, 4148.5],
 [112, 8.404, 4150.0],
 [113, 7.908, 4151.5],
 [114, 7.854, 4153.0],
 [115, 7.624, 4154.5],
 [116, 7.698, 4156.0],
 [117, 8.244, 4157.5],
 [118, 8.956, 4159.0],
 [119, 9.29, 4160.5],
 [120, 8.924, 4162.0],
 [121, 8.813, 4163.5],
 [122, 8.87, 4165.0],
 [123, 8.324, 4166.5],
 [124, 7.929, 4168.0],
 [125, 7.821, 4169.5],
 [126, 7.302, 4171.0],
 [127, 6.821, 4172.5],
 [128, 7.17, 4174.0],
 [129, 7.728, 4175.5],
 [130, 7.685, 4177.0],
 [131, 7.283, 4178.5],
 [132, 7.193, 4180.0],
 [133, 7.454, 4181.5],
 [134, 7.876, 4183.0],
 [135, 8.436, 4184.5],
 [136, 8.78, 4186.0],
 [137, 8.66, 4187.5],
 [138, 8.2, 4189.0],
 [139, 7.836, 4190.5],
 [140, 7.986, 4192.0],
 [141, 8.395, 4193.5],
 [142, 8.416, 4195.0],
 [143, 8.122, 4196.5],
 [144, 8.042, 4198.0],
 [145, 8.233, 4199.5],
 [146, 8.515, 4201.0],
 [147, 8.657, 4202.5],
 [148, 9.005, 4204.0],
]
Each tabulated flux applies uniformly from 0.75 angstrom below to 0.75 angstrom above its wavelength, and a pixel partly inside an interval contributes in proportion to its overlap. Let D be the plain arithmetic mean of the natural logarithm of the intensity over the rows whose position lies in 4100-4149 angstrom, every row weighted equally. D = 2.10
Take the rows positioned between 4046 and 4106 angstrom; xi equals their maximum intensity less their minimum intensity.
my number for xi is 2.9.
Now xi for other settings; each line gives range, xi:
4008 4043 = 2.4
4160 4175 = 2.5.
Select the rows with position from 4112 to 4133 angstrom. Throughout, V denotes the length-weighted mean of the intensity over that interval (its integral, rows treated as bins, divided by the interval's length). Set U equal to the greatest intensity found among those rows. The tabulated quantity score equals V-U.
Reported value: -0.88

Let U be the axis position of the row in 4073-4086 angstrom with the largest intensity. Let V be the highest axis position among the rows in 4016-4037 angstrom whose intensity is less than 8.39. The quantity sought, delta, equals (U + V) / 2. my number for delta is 4060.0 angstrom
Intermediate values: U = 4084.0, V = 4036.0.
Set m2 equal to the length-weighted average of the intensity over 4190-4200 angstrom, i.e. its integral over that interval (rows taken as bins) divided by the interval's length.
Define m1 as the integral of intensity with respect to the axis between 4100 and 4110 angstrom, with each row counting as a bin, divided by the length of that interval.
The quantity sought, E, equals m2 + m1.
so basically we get 15.6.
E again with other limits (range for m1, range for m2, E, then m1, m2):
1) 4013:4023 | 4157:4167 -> 17.7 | 8.9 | 8.8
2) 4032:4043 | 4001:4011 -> 16.2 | 8.1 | 8.1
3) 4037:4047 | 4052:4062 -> 15.6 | 8.1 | 7.5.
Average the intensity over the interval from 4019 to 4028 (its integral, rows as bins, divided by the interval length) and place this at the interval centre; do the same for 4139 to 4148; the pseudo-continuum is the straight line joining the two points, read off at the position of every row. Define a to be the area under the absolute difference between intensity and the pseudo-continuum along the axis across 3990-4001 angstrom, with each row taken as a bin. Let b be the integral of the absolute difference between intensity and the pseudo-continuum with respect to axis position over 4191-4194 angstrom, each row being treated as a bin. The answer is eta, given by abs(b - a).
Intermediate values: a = 14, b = 1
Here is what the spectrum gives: 14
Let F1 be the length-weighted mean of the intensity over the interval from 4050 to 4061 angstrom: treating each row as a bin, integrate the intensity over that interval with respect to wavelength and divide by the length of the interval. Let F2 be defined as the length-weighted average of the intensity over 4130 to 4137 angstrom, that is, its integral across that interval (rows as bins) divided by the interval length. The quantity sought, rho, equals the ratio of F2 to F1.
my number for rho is 1.04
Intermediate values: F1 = 7.8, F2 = 8.05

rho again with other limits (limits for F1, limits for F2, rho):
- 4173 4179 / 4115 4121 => 1.17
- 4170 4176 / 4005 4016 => 1.14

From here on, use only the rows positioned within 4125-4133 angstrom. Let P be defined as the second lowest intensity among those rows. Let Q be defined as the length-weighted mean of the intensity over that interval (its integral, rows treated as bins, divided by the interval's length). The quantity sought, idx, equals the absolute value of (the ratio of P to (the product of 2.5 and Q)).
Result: 0.385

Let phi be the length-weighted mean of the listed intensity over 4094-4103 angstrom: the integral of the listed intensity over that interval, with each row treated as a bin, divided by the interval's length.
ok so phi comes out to 7.5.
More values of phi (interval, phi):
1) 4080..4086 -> 9.4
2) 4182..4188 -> 8.4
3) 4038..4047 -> 8.0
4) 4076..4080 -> 7.7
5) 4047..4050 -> 7.7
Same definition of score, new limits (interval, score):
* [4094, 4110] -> -1.07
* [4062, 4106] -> -1.71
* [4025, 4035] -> -0.81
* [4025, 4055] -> -0.80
